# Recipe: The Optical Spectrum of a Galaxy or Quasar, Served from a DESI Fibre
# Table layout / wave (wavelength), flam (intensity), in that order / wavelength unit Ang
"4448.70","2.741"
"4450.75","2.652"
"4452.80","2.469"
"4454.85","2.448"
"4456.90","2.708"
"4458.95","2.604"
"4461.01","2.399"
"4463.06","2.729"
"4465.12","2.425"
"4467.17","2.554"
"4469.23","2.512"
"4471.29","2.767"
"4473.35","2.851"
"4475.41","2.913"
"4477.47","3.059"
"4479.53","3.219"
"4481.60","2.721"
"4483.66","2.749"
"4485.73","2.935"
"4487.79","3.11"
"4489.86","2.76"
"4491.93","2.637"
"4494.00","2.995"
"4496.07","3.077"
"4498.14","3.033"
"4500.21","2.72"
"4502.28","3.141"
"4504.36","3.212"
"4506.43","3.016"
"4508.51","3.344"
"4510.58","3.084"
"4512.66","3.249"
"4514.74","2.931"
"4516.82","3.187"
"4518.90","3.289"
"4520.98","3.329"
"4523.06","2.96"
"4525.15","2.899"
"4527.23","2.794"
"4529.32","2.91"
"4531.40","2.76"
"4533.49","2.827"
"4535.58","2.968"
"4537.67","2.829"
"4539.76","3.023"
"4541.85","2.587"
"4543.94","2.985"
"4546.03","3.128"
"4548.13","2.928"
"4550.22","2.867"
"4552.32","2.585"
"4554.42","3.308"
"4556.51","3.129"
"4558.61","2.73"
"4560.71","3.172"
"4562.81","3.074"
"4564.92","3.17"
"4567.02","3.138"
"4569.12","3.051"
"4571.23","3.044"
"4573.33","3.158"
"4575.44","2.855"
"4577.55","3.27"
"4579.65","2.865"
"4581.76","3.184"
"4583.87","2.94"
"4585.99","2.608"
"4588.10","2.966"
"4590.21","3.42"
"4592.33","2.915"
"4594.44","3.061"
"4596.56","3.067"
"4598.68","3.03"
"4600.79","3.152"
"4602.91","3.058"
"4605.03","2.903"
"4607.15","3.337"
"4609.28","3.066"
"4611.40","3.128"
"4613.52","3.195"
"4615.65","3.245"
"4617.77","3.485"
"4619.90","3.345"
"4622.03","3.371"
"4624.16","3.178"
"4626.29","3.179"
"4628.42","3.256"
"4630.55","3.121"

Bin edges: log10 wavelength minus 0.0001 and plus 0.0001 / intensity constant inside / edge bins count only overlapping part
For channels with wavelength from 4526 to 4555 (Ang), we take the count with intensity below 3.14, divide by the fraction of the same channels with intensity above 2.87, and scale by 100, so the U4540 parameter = 2600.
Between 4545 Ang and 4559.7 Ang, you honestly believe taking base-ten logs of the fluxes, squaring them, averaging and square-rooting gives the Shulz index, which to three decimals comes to 0.470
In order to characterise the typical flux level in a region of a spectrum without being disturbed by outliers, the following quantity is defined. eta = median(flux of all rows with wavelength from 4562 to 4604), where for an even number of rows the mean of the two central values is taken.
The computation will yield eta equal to 3.06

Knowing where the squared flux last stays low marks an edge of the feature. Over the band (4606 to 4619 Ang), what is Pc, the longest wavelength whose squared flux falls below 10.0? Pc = 4611.40 Ang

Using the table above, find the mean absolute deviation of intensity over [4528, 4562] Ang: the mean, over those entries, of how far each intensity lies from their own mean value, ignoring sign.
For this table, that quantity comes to 0.159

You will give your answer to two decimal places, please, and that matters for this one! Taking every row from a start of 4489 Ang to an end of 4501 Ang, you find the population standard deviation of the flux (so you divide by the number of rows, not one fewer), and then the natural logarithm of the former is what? -1.77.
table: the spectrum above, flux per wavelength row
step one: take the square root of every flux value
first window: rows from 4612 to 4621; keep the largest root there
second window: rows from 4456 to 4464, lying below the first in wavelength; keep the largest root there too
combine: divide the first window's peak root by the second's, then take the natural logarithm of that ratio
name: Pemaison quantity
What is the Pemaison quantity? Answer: 0.122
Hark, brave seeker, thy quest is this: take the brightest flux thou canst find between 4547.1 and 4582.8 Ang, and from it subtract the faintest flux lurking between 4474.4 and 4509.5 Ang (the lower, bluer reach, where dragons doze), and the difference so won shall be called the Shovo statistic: 0.67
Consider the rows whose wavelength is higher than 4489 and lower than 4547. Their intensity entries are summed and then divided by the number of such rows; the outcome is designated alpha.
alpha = 2.99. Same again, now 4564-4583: 3.08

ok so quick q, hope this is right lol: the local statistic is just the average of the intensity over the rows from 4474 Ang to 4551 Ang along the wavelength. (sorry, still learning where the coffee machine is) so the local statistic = 2.98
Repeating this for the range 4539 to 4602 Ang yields 3.01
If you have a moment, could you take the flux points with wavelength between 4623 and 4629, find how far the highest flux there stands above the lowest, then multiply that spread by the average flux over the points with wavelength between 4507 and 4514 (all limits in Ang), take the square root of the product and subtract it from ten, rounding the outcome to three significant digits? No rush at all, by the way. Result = 9.50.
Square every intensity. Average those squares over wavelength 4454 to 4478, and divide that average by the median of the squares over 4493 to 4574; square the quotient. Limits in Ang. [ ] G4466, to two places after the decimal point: 0.60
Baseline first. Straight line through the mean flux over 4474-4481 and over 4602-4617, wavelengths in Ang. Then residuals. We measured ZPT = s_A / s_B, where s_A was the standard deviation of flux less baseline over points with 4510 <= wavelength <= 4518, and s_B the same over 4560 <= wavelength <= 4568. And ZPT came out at 3.0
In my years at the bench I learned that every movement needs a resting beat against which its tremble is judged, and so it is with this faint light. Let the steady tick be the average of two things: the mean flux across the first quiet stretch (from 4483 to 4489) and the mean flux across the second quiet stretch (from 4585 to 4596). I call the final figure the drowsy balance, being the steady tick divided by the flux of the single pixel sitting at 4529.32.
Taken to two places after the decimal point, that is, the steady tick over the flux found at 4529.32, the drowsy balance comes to 1.02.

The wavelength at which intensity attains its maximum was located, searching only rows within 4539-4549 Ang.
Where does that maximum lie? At 4546.03 Ang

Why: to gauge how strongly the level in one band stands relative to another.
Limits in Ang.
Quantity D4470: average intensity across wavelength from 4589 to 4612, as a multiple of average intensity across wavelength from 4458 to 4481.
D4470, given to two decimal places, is 1.14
